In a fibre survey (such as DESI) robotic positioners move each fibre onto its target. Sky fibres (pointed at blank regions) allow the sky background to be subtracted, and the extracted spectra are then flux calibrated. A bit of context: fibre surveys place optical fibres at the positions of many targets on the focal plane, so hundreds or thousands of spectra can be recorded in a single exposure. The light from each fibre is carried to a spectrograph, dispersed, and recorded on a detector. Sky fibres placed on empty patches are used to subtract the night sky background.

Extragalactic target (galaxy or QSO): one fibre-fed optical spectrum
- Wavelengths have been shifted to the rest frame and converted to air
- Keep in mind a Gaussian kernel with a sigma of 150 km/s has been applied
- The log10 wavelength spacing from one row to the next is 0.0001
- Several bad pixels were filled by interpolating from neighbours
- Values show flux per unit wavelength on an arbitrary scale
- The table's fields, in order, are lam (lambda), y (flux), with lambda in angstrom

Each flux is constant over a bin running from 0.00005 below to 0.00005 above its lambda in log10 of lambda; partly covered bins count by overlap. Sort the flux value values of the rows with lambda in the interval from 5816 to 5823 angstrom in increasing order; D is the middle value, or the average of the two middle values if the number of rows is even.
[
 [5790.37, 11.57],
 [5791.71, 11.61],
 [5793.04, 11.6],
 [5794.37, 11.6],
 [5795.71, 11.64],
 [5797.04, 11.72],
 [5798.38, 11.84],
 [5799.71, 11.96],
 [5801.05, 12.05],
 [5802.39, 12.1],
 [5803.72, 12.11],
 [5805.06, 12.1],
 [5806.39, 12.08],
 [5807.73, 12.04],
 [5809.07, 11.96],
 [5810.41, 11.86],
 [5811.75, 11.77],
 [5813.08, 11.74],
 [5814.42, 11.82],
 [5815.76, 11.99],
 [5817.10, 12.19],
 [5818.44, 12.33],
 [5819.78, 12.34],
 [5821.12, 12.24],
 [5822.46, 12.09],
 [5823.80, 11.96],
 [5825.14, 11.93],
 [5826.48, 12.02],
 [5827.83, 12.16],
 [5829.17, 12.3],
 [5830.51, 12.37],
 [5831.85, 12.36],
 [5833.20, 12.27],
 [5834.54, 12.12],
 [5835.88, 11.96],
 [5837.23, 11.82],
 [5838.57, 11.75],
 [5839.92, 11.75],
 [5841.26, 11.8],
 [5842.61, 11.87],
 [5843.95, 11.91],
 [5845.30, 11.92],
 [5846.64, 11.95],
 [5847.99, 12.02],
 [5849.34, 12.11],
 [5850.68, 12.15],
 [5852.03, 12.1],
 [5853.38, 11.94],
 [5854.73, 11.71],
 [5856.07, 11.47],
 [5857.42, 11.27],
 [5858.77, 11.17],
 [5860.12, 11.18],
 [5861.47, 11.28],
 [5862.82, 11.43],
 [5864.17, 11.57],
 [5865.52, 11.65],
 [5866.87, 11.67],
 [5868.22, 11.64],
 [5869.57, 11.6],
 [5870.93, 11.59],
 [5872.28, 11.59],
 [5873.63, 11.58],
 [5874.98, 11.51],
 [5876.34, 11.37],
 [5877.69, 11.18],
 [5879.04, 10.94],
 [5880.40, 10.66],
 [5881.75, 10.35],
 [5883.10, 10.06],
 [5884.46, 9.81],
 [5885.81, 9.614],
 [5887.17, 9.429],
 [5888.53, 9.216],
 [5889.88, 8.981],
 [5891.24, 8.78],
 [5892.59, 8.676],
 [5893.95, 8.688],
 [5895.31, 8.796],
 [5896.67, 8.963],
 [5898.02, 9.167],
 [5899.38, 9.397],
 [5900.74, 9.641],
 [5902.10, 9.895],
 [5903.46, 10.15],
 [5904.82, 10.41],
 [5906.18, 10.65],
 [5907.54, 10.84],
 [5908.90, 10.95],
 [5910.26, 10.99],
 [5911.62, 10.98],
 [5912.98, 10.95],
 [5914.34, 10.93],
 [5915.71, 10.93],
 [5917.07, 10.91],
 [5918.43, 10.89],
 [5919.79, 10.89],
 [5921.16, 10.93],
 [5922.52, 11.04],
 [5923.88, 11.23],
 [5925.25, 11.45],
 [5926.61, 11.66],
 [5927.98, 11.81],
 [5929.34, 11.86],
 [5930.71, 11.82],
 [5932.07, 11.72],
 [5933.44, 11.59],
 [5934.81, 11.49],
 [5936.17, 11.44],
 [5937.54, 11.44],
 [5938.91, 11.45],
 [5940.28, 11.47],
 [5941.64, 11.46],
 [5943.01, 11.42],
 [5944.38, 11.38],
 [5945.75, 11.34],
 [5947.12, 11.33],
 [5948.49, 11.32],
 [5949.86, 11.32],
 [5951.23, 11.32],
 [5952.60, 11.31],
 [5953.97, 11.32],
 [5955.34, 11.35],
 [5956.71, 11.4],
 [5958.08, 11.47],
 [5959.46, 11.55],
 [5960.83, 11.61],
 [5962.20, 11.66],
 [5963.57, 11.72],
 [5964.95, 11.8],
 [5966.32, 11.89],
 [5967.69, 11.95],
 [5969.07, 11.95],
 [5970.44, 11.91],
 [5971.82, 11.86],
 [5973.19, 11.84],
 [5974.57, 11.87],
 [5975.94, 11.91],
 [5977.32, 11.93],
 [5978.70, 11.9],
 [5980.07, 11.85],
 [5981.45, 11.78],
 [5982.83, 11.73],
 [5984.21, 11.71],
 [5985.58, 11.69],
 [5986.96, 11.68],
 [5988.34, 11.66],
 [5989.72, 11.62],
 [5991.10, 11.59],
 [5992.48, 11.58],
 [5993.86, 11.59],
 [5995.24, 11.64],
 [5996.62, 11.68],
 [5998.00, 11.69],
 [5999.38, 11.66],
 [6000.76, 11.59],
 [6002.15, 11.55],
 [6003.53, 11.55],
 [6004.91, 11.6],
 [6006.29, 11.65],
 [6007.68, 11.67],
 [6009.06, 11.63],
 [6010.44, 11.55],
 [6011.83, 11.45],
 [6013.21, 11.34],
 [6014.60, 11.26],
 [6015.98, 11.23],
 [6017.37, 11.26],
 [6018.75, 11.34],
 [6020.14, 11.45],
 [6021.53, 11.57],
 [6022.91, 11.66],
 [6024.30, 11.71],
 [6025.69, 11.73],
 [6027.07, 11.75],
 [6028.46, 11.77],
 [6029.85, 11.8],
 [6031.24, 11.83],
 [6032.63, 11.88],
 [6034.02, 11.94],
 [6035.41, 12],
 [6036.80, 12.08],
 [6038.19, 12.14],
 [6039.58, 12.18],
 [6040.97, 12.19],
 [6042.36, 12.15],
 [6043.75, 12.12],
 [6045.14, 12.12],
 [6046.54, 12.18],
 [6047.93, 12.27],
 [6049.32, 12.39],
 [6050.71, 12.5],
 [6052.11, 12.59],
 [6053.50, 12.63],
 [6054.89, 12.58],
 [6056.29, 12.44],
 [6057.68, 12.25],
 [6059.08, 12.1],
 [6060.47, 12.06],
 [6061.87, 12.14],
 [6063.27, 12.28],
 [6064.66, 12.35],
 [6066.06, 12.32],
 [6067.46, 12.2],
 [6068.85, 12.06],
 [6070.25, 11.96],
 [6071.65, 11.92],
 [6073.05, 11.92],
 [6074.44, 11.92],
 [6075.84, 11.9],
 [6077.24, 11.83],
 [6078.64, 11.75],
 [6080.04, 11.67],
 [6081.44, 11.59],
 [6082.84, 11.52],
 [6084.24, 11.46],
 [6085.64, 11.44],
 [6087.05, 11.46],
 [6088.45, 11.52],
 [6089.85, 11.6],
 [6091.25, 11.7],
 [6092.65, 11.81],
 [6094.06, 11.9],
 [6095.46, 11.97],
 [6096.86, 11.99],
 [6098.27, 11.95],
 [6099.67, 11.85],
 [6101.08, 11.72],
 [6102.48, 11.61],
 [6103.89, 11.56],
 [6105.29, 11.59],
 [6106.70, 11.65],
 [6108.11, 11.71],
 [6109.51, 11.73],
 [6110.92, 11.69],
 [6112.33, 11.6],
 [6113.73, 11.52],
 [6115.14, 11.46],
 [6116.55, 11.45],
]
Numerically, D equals 12.2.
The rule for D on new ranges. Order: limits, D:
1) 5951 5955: 11.3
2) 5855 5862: 11.3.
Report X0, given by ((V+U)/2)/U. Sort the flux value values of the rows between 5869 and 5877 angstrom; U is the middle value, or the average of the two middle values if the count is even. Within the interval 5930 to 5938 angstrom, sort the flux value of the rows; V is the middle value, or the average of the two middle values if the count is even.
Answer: 1.00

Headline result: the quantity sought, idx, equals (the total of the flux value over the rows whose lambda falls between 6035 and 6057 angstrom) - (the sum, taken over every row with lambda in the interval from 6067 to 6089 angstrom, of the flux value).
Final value 8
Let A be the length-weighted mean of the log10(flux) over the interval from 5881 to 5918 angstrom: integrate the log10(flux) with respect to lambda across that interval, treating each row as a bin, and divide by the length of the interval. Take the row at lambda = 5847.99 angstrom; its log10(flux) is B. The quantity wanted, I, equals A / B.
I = 0.92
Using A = 1.00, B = 1.08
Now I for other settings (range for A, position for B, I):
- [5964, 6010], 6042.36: 0.99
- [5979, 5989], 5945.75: 1.01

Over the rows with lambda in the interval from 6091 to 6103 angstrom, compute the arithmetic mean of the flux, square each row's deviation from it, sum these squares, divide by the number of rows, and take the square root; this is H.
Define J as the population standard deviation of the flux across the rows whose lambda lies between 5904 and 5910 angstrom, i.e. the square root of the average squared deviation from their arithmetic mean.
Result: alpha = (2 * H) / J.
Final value 1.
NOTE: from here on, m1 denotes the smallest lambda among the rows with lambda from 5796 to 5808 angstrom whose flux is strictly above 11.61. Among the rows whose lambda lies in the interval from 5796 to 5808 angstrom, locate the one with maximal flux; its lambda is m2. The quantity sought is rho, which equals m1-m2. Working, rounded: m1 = 5797.04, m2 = 5803.72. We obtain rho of -6.7 angstrom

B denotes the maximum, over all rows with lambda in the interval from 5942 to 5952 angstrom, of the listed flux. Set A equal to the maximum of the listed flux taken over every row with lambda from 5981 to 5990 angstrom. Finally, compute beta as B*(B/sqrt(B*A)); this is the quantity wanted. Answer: 11.2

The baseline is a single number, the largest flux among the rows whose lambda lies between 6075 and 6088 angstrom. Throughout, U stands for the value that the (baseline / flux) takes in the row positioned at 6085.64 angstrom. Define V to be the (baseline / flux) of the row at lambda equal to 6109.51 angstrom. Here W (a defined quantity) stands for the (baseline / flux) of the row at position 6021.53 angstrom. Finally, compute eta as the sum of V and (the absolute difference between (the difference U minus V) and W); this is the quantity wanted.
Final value 2.02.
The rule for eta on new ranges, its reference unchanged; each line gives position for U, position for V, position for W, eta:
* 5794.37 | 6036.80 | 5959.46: 1.97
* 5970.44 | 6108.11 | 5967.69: 2.03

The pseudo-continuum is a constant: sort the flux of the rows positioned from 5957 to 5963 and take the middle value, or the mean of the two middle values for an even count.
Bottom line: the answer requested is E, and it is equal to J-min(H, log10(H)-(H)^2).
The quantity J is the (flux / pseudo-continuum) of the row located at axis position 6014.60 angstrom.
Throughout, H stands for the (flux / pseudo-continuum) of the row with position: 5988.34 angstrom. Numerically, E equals 1.98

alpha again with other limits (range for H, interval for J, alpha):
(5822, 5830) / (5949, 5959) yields 5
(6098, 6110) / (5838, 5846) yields 3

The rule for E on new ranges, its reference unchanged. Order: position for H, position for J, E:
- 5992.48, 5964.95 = 2.02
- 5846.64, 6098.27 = 2.08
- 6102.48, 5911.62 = 1.95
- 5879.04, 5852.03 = 1.96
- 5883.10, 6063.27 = 1.88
